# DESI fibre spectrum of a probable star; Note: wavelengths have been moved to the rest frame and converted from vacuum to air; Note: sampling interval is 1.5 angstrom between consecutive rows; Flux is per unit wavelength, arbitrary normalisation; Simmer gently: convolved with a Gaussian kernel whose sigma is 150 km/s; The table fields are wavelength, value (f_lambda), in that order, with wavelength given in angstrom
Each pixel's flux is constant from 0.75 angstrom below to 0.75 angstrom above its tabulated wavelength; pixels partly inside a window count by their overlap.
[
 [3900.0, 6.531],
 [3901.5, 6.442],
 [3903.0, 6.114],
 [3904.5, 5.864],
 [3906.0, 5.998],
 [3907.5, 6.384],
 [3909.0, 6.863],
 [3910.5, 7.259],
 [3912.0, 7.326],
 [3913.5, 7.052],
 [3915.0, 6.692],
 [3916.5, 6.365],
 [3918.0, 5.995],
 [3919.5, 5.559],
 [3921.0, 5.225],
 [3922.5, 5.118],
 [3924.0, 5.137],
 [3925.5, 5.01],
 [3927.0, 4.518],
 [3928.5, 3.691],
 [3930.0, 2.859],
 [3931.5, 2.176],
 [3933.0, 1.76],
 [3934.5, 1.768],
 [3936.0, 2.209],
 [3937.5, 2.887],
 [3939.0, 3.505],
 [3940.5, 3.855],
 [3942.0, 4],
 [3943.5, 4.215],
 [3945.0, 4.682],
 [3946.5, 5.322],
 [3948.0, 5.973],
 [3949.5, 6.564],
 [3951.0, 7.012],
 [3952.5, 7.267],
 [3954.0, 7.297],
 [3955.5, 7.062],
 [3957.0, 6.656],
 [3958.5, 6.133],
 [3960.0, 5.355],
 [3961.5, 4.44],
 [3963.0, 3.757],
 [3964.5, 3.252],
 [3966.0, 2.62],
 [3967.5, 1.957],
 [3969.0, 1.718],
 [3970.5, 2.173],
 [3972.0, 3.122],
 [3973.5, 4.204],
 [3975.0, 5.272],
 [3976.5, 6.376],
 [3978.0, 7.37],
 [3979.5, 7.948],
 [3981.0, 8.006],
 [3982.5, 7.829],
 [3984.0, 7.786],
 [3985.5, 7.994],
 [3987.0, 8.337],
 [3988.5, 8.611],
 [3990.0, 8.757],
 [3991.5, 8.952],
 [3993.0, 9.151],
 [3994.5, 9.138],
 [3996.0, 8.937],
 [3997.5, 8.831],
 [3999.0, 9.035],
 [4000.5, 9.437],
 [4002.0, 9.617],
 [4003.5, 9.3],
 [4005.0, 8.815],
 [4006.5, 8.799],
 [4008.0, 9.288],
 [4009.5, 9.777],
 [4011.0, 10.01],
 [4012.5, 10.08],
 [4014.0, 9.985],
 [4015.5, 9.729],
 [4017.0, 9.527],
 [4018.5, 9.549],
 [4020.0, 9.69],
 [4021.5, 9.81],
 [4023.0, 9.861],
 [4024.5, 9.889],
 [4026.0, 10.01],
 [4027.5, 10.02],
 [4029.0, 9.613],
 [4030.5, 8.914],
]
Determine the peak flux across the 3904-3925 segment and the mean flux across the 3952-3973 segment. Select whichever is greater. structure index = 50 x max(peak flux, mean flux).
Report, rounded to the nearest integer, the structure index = 366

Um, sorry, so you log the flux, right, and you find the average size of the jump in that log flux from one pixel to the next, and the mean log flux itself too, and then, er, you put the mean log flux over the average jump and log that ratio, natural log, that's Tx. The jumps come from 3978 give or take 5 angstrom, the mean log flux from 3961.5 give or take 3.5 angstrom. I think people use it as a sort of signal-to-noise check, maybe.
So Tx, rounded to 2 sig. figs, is 2.6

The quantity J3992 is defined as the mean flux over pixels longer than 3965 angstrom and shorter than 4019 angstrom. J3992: 8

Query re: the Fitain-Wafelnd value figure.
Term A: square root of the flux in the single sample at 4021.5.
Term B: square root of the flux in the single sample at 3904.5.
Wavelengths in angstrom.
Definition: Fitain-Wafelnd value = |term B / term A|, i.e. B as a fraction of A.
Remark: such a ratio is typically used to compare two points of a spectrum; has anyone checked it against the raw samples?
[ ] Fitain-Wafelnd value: 0.77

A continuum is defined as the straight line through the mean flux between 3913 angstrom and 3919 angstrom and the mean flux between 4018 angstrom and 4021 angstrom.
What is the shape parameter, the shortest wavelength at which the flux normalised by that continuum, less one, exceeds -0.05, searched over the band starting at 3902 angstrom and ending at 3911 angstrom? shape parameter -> 3903.0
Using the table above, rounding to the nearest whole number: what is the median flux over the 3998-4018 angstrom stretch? 10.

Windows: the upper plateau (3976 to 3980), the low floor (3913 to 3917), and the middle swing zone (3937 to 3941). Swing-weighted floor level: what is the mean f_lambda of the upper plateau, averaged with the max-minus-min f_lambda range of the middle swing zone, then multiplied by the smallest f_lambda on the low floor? 26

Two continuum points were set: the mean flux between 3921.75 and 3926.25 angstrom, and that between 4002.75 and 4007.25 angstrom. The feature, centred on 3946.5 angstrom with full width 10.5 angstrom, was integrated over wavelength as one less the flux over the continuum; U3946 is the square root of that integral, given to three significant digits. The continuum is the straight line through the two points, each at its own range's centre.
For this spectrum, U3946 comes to 1.16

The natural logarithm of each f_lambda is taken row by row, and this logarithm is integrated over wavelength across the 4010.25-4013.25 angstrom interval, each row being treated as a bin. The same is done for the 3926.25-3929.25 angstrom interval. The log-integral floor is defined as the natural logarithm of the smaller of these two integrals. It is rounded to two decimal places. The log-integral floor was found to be 1.44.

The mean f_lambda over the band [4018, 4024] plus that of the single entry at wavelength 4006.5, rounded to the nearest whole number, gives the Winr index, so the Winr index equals 19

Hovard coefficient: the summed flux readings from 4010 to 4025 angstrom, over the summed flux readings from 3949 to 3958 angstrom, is 2.3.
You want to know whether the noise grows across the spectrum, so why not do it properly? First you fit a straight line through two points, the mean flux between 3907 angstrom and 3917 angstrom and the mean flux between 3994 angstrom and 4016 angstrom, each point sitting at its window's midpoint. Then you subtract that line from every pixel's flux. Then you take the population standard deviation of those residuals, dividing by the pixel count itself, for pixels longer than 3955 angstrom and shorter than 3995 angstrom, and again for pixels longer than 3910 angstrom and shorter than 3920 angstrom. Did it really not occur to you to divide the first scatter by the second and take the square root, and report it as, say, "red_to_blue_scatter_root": 1.8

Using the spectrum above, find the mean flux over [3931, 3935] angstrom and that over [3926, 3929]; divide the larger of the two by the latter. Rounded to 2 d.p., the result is 1.00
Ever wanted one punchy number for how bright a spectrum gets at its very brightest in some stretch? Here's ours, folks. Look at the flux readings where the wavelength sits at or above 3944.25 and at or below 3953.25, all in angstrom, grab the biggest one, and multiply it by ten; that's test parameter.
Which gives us 73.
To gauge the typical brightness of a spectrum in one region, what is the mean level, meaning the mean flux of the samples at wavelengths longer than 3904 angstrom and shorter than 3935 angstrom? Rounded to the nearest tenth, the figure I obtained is 5.2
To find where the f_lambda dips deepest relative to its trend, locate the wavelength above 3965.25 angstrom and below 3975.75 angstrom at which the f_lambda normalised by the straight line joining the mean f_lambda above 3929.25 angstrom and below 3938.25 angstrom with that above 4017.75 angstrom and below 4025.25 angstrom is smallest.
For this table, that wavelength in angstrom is 3969.0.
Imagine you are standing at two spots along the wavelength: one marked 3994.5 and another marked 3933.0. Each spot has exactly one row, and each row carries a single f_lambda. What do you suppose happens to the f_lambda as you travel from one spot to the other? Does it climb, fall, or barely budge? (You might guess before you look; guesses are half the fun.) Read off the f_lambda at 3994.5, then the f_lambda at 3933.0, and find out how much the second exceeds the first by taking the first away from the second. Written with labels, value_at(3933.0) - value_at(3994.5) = -7.4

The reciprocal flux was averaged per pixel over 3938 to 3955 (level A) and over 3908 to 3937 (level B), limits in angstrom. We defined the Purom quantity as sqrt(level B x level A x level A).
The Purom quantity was 0.10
